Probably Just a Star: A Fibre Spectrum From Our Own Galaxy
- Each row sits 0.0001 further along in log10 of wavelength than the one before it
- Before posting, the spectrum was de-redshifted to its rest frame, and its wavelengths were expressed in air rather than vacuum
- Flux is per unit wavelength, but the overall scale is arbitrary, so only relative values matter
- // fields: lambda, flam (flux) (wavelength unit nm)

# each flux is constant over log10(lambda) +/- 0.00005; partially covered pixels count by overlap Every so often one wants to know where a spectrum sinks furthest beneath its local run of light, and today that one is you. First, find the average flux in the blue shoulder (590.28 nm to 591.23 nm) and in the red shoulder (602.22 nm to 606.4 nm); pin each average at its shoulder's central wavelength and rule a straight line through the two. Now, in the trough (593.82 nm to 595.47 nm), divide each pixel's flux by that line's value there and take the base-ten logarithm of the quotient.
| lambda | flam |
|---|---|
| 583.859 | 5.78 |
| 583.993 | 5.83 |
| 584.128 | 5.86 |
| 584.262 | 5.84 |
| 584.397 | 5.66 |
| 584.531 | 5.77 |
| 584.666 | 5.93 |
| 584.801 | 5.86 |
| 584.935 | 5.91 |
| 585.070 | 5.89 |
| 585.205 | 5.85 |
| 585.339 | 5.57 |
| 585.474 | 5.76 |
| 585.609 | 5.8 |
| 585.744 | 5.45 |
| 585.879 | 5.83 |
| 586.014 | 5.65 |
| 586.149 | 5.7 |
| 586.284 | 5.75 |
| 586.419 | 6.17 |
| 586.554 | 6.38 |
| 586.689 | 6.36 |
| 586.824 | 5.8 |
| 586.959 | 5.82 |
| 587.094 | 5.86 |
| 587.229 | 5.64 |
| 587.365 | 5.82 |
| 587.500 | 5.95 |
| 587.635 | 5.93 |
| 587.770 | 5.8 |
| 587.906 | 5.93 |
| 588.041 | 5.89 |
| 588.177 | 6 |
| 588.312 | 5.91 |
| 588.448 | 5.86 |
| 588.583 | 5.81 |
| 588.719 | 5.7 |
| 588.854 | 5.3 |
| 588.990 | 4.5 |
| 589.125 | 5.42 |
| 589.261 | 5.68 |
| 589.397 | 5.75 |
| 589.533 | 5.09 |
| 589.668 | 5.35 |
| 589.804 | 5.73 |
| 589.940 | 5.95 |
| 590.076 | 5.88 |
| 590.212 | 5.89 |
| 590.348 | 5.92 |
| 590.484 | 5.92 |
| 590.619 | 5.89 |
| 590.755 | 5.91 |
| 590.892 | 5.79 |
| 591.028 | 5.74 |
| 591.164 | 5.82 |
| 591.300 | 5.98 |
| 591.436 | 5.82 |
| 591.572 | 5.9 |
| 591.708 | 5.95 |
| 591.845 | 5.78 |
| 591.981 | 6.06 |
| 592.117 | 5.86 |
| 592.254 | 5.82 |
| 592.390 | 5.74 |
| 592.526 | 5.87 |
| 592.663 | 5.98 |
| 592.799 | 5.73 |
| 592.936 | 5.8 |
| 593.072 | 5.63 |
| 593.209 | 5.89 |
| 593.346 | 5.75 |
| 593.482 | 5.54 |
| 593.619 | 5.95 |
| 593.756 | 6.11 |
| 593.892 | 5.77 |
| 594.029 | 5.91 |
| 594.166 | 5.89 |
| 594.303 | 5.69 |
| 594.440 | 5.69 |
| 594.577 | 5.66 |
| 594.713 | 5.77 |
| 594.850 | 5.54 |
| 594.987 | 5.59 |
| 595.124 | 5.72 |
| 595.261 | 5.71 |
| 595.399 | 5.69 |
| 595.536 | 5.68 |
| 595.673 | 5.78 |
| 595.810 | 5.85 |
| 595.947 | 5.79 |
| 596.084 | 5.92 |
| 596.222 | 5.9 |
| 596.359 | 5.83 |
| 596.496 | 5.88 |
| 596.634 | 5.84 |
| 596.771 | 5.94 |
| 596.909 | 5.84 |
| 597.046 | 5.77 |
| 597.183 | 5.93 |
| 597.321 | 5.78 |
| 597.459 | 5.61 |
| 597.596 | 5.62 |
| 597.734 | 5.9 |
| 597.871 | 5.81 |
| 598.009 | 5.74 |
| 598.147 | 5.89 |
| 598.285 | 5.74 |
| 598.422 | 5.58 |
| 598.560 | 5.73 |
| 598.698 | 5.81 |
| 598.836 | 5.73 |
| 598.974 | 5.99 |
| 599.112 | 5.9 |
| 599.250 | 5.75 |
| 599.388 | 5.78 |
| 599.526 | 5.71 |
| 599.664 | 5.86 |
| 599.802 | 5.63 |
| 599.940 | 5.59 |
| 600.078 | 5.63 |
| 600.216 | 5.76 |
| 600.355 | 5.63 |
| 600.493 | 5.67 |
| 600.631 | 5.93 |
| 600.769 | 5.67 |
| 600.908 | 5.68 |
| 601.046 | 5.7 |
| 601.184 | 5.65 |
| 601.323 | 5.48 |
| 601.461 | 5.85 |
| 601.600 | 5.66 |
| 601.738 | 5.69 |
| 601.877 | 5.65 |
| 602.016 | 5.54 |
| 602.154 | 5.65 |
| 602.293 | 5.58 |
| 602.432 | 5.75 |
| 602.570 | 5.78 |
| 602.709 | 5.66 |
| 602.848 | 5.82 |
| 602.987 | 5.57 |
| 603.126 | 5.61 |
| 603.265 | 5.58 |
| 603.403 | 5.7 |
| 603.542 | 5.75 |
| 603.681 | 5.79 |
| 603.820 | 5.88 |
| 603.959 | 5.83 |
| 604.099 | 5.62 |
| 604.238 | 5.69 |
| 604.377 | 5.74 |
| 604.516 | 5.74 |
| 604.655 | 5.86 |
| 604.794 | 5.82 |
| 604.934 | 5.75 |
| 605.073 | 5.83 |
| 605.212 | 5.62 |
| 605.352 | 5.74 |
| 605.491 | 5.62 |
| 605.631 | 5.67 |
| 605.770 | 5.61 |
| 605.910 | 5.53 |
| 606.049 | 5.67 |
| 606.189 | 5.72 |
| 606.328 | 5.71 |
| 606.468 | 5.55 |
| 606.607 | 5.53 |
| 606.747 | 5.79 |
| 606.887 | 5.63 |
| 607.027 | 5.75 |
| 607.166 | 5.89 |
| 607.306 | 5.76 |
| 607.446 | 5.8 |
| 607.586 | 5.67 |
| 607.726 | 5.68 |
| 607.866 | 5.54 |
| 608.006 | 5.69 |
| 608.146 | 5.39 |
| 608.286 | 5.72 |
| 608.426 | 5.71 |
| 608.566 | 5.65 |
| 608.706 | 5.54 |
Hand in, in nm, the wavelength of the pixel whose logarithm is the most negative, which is 594.850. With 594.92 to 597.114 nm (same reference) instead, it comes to 594.987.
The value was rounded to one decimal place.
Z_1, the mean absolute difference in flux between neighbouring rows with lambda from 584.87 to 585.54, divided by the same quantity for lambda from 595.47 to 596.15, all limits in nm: 1.5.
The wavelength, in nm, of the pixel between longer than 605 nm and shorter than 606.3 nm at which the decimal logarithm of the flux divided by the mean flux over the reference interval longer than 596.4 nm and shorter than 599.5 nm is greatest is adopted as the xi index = 605.073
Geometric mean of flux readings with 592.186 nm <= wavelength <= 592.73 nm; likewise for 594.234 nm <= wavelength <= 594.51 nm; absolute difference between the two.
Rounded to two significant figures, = 0.16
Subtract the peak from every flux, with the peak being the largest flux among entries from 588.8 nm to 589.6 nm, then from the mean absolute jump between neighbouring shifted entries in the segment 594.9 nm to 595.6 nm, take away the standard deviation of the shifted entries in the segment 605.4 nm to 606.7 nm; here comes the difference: -0.03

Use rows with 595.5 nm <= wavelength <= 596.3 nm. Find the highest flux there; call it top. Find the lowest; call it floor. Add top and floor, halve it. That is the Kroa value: 5.80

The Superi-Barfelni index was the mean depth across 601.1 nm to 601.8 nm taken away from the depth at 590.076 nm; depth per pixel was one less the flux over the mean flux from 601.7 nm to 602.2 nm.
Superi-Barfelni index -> -0.038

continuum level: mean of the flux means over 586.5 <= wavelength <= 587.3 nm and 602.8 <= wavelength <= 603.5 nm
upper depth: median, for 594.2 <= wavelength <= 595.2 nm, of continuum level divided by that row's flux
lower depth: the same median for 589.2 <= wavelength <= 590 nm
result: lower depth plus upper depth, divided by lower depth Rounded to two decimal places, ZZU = 2.00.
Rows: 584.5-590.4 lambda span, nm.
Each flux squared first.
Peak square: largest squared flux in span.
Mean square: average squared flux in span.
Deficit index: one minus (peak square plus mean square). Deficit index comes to -73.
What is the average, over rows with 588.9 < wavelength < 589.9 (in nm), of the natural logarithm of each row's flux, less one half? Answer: 1.18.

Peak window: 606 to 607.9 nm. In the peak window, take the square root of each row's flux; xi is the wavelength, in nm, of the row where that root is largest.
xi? 607.166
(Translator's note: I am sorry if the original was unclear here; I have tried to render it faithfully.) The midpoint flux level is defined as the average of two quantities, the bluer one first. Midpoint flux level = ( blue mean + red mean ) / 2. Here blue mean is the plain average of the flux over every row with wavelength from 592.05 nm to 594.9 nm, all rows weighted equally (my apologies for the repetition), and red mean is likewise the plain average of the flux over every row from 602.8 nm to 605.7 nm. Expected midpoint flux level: 5.76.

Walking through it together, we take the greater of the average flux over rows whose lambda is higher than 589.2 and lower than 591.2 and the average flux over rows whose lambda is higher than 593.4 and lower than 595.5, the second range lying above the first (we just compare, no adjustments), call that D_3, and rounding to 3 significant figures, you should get 5.75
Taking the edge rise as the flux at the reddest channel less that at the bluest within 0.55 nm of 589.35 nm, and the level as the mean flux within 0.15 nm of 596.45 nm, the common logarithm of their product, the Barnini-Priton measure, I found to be 0.40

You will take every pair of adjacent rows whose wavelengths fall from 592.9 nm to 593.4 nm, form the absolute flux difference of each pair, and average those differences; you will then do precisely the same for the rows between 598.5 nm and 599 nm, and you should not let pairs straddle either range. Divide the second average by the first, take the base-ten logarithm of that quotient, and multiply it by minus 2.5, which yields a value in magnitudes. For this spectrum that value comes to 0.3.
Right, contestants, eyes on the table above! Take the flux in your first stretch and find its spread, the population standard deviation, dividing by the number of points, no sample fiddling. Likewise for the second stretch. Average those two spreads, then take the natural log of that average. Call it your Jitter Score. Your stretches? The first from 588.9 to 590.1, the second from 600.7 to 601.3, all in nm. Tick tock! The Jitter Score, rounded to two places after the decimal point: -1.49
